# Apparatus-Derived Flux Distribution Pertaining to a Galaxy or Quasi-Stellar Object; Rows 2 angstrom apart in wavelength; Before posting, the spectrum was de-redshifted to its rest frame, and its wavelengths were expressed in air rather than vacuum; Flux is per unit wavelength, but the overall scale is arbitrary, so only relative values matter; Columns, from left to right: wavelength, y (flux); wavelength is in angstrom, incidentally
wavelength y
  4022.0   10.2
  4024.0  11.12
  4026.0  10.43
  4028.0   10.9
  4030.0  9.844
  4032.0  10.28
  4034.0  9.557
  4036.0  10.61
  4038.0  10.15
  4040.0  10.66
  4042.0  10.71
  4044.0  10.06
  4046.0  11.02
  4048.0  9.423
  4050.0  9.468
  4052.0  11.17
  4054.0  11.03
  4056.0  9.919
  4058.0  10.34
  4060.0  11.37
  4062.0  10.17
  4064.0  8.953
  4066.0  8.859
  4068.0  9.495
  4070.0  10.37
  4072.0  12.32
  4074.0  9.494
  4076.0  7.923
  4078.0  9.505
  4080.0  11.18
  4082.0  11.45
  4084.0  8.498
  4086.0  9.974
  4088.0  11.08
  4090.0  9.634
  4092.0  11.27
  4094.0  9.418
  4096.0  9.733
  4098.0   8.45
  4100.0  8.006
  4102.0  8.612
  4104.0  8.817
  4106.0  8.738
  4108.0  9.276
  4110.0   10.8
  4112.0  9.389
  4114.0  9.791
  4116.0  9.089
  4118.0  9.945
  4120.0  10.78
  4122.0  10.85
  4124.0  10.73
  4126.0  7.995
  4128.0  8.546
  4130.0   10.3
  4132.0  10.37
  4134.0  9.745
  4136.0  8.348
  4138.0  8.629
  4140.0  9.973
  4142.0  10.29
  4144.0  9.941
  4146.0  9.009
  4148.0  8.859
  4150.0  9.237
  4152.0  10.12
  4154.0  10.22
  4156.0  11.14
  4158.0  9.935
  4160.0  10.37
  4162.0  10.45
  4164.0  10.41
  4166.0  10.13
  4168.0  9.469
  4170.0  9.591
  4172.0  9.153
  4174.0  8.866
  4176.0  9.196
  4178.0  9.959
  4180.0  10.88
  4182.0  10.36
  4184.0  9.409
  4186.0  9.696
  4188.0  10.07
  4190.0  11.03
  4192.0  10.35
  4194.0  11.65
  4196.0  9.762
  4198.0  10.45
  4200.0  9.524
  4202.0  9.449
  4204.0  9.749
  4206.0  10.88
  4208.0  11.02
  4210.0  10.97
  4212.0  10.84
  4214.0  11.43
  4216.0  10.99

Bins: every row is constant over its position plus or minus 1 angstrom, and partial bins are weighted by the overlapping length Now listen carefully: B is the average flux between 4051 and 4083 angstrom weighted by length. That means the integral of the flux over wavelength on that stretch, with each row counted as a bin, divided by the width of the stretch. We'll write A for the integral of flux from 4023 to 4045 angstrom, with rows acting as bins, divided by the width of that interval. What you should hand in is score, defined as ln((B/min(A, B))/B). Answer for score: -2.32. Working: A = 10.4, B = 10.22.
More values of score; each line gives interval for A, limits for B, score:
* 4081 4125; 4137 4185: -2.28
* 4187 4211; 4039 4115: -2.29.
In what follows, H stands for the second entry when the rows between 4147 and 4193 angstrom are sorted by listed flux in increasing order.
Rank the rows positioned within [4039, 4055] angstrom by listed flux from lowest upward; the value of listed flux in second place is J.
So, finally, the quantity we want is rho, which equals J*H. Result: 84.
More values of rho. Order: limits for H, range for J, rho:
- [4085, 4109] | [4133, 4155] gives 73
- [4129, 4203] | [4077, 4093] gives 82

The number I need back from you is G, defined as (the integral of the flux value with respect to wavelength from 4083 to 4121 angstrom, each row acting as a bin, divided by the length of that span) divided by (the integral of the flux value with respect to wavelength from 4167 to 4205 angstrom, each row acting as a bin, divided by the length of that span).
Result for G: 0.96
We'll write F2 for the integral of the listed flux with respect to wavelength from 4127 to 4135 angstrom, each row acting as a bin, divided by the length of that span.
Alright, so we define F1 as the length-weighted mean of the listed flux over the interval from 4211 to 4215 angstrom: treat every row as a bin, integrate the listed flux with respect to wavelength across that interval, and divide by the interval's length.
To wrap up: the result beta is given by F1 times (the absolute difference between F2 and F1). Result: 15.5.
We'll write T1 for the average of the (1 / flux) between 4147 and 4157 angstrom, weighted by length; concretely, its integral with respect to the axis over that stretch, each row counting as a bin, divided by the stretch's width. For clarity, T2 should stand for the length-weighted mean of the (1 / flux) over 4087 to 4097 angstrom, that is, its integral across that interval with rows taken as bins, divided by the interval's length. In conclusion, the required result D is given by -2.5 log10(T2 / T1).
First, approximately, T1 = 0.102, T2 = 0.098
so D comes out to 0.03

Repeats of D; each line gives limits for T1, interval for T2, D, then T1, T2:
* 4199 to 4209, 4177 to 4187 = 0.00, 0.099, 0.100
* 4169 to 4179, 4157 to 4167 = 0.10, 0.107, 0.098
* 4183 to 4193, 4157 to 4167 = 0.02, 0.099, 0.098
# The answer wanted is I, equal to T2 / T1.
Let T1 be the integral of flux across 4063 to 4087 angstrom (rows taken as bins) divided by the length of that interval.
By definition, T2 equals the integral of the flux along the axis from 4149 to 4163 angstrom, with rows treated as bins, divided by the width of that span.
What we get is 1.04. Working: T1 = 9.8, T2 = 10.2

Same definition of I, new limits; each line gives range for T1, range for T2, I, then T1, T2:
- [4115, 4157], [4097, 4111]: 0.92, 9.7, 9.0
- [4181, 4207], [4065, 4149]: 0.95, 10.2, 9.7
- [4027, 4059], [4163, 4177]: 0.92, 10.3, 9.5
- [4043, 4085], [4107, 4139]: 0.96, 10.1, 9.7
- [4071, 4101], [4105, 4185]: 0.99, 9.9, 9.8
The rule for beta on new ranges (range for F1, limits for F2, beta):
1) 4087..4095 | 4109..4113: 2.6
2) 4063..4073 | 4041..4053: 3.1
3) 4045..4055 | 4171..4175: 14.7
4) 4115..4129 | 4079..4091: 5.8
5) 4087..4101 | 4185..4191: 5.9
